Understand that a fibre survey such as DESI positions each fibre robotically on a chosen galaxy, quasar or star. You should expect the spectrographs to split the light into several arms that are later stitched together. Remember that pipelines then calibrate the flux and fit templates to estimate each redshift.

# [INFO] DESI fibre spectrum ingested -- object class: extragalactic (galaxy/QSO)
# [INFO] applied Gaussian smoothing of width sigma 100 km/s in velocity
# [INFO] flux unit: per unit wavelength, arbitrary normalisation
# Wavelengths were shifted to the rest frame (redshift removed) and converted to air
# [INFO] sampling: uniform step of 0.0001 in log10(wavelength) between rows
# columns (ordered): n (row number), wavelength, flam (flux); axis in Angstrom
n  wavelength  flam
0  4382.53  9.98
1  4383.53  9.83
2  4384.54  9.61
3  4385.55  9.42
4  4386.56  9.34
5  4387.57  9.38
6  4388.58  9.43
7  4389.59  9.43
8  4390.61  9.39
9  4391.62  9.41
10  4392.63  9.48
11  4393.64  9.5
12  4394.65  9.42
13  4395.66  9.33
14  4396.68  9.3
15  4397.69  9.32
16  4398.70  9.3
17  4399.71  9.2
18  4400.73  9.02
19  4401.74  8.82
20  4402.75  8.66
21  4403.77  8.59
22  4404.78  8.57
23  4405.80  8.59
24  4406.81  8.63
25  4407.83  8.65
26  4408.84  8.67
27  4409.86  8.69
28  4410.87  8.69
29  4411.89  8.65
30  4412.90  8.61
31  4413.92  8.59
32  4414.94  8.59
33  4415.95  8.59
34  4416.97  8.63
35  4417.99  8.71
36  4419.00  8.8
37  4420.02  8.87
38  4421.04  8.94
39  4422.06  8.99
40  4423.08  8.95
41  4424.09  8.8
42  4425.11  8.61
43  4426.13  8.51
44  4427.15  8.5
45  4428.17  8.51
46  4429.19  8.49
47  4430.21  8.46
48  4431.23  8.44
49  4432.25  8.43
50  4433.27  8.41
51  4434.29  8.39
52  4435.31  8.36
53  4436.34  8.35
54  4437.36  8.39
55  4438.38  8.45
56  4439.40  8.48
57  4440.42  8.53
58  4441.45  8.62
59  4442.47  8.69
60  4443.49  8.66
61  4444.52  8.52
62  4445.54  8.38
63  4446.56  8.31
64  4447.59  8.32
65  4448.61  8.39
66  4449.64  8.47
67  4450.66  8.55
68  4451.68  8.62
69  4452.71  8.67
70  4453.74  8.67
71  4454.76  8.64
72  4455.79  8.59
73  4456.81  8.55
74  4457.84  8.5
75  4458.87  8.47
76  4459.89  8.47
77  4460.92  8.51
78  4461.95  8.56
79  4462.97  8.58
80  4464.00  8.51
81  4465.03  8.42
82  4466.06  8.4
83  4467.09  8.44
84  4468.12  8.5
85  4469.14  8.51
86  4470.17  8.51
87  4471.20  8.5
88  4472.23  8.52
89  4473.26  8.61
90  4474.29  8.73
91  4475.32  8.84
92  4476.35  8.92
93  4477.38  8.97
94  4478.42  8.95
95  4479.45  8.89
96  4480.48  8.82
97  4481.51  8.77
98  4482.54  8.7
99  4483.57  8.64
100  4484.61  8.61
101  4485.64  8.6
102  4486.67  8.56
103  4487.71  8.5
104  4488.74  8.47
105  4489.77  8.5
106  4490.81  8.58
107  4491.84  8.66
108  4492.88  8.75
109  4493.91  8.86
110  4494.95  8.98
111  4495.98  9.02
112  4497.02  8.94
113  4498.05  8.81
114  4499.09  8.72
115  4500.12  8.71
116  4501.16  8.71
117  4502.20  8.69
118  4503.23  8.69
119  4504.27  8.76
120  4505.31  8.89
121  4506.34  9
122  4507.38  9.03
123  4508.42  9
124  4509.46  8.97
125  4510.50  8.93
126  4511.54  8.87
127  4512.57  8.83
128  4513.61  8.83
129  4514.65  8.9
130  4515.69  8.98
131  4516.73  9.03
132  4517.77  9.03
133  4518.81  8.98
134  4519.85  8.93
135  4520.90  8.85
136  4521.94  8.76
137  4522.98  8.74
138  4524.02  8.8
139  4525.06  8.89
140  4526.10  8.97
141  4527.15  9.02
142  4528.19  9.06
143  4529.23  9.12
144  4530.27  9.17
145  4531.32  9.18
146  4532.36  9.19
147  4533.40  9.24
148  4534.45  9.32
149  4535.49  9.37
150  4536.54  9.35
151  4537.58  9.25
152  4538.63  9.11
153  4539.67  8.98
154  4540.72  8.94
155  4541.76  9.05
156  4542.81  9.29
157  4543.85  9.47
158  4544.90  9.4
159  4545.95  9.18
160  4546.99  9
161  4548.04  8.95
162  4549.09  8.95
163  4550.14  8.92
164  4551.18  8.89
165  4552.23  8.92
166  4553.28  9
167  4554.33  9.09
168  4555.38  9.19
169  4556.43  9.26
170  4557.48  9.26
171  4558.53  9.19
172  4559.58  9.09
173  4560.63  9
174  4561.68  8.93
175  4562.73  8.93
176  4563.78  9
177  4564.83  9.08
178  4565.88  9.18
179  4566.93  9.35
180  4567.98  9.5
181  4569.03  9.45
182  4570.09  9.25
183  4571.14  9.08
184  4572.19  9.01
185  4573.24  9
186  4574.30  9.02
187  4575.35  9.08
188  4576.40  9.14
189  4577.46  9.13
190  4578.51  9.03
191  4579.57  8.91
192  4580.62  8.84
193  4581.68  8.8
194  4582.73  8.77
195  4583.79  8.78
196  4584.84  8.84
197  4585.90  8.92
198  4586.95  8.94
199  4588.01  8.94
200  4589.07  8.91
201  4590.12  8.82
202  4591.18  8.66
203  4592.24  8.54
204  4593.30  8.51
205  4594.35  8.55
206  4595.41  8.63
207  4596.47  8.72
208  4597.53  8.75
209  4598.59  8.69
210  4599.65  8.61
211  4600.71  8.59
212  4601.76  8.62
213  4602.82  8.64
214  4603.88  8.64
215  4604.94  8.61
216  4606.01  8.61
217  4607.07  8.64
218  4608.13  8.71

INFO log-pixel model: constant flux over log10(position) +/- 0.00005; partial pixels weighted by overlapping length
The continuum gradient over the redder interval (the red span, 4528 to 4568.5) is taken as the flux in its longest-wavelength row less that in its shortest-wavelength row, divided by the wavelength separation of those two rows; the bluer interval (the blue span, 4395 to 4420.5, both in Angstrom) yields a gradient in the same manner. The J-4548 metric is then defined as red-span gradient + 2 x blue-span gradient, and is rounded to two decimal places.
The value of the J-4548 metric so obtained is -0.03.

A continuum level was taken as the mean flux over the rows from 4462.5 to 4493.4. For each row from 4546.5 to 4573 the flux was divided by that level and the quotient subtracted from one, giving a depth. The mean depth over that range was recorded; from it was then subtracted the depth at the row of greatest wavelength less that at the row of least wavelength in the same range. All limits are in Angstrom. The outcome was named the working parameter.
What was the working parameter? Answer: -0.05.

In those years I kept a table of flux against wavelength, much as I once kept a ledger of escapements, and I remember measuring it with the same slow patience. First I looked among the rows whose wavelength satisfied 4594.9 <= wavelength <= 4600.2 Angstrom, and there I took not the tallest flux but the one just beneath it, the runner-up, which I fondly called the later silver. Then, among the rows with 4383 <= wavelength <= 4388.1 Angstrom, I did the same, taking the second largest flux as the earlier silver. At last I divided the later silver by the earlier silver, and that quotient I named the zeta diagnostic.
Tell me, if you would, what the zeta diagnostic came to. 0.91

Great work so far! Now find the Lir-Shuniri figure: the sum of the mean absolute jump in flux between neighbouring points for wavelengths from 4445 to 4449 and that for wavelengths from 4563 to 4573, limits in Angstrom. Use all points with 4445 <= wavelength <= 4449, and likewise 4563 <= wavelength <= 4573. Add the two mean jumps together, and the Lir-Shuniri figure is 0.17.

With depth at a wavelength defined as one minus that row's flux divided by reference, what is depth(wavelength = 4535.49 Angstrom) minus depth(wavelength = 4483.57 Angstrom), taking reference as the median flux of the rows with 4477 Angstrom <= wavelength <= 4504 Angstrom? -0.08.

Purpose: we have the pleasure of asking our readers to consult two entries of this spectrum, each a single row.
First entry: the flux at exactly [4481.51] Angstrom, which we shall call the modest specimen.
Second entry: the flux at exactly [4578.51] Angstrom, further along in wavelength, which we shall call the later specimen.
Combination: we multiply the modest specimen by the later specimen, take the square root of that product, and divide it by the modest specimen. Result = 1.01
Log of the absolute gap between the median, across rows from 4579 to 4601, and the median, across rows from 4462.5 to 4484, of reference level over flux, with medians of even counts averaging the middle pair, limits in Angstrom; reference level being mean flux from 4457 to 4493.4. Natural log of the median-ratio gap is -4.0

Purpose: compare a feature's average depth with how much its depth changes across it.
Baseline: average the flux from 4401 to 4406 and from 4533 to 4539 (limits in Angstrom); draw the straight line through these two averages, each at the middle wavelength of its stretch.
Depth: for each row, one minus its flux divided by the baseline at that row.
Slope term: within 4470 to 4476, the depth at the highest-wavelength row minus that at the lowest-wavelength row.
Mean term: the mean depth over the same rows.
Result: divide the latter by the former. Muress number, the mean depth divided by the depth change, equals -1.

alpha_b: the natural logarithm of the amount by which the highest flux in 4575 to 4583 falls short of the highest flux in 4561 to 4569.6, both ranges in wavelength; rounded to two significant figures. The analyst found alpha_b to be -1.0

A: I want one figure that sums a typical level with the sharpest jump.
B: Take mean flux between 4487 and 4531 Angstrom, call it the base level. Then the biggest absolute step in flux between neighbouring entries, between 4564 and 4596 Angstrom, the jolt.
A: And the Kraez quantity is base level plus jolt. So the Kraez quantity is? 9.1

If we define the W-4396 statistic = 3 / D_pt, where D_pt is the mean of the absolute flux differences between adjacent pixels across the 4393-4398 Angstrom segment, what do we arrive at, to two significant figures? 55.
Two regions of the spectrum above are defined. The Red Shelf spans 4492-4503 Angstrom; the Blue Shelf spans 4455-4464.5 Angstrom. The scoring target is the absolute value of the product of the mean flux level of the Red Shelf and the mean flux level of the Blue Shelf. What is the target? 75.2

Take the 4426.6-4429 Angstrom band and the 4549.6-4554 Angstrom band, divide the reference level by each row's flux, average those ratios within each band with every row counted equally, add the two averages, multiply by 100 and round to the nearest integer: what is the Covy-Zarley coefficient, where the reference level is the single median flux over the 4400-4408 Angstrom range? 198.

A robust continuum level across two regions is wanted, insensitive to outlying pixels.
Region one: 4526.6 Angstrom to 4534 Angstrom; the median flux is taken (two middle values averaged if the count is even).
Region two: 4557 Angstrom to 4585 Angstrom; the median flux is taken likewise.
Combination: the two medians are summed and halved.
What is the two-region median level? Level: 9.1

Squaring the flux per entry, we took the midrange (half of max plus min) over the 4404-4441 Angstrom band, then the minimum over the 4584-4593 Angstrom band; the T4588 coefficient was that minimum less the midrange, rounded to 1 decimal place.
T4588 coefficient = -2.3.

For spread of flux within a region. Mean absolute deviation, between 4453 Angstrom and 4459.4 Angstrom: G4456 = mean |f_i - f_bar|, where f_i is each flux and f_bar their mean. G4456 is 0.063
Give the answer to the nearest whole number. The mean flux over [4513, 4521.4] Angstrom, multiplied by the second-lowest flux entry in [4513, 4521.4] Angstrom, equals 79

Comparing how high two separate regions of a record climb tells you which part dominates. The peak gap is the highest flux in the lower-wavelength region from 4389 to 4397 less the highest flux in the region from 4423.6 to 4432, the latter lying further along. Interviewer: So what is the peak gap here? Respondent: 0.70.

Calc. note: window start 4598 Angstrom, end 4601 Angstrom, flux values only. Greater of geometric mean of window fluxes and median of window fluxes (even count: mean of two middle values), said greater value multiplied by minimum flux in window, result 74.1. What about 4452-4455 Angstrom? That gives 74.9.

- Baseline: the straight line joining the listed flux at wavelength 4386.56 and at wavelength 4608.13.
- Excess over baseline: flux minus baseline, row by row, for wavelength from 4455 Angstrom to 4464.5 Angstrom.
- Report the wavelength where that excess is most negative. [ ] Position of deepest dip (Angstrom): 4458.87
